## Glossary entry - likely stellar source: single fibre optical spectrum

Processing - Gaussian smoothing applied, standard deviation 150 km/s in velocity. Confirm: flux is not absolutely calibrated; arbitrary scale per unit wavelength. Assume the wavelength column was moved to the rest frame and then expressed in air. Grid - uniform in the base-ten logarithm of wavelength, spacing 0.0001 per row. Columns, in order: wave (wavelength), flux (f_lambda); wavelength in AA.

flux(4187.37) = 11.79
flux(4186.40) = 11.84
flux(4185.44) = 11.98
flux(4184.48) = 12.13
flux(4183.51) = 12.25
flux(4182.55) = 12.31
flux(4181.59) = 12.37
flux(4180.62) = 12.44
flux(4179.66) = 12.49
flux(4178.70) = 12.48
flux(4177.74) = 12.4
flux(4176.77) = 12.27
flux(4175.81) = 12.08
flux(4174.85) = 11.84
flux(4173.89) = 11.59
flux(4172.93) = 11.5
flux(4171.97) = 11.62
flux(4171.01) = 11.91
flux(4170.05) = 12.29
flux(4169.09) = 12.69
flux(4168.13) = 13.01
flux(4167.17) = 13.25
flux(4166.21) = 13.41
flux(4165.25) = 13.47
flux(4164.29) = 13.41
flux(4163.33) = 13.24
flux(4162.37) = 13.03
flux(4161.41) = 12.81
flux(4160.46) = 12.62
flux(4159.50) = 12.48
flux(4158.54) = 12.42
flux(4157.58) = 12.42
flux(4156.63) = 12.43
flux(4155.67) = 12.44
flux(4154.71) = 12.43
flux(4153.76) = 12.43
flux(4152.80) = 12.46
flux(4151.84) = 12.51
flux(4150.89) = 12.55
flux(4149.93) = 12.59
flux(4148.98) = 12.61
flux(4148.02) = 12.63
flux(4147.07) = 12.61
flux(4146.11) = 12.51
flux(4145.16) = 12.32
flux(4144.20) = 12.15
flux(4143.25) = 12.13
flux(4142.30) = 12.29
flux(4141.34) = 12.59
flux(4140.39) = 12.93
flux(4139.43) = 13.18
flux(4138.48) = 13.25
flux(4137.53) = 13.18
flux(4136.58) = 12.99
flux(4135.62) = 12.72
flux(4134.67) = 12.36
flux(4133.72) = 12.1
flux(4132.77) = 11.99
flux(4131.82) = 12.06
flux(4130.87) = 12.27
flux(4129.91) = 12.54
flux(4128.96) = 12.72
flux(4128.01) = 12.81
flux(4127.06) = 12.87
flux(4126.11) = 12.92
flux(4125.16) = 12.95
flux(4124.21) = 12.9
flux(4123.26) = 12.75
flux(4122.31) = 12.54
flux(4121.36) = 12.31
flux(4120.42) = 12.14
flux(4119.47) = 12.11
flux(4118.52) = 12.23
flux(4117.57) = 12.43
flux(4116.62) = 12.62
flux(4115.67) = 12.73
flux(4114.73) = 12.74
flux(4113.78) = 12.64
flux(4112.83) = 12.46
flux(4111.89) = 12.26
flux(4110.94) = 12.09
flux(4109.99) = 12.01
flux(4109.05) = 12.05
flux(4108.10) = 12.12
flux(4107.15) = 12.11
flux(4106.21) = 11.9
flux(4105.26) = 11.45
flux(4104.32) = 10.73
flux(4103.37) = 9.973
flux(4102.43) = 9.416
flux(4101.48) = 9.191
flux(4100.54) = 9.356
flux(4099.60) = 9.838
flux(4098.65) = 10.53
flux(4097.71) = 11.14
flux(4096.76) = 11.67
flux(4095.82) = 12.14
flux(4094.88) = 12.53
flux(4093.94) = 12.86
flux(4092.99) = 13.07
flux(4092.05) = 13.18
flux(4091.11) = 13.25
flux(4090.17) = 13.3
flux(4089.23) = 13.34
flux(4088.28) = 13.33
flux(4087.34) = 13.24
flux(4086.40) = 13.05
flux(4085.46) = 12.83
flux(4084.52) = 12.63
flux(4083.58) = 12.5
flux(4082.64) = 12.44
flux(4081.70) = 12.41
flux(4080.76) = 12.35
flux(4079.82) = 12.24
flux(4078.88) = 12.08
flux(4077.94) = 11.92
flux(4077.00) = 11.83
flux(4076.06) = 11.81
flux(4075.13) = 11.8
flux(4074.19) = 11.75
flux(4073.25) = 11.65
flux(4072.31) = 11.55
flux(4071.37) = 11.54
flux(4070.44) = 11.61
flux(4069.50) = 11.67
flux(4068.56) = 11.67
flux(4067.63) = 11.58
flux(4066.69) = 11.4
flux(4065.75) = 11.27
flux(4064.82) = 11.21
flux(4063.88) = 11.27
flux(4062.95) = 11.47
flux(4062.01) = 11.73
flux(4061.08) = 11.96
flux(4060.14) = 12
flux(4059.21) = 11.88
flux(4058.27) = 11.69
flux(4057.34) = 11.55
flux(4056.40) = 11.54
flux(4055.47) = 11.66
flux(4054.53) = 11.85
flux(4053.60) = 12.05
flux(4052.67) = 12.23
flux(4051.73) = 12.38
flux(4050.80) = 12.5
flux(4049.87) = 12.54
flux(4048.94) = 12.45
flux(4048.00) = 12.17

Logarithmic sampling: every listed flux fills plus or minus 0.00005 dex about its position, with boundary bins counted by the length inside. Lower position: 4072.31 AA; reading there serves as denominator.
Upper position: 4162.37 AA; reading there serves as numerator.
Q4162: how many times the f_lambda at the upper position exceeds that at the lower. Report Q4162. 1.13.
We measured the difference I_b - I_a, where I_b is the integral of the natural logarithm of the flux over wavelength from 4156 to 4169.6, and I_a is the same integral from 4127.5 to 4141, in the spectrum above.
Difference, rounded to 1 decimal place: 0.5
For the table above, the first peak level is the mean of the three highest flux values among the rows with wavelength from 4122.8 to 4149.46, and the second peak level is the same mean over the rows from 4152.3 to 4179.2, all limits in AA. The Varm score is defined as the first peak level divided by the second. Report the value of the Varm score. 0.98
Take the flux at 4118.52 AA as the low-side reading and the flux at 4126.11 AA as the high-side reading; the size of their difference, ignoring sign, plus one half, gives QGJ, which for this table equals 1.19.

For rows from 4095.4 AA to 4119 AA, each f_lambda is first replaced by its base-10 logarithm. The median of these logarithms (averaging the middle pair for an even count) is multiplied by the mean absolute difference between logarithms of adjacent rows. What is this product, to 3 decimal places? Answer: 0.013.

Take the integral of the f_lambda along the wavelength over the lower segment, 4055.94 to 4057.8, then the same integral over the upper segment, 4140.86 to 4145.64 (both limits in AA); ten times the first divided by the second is 4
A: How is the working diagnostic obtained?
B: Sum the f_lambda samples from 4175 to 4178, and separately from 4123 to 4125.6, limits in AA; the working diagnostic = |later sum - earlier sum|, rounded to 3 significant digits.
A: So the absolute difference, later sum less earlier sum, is 1.85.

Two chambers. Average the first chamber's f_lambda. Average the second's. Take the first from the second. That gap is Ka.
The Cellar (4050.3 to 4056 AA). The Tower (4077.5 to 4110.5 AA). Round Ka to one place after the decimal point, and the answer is -0.2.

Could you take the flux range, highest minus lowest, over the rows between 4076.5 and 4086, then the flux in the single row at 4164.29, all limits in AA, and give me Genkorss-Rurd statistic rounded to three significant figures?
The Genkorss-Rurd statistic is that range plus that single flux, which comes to 14.4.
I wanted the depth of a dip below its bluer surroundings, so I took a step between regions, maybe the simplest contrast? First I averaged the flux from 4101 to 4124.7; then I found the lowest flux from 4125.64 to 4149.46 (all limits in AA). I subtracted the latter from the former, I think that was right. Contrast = -0.07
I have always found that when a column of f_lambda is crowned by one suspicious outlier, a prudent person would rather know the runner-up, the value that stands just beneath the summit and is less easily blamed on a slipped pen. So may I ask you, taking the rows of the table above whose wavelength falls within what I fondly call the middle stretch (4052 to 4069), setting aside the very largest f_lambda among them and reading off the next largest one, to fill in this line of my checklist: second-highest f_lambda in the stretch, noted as 12.05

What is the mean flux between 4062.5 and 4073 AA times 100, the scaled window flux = 1148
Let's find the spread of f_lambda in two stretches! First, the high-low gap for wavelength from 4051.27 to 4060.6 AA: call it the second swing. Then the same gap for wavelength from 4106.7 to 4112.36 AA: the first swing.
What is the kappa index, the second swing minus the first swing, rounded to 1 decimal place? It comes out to 0.6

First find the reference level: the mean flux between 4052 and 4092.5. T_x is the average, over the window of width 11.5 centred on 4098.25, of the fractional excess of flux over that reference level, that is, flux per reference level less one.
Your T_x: -0.09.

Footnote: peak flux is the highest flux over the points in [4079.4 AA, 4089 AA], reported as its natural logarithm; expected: 2.59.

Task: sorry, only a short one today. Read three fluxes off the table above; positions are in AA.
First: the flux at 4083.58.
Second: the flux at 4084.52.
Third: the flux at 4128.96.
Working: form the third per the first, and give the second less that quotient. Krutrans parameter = 11.6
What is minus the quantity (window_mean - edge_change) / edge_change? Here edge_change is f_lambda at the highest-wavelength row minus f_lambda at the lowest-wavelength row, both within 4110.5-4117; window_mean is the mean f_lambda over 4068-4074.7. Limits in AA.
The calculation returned -21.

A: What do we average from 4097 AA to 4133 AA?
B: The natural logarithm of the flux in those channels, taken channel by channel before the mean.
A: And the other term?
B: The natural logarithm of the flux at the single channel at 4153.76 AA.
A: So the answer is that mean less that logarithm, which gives -0.049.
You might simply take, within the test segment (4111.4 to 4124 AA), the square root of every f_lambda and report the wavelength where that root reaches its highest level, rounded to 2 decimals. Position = 4123.26 AA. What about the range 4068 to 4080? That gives 4079.82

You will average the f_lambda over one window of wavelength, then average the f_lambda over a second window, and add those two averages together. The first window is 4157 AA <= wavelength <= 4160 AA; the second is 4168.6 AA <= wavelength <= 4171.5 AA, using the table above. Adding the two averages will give 24.7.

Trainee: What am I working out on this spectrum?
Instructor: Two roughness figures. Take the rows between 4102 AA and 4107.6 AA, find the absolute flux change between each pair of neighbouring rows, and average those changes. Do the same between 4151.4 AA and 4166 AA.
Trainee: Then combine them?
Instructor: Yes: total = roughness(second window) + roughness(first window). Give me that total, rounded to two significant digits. 0.62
